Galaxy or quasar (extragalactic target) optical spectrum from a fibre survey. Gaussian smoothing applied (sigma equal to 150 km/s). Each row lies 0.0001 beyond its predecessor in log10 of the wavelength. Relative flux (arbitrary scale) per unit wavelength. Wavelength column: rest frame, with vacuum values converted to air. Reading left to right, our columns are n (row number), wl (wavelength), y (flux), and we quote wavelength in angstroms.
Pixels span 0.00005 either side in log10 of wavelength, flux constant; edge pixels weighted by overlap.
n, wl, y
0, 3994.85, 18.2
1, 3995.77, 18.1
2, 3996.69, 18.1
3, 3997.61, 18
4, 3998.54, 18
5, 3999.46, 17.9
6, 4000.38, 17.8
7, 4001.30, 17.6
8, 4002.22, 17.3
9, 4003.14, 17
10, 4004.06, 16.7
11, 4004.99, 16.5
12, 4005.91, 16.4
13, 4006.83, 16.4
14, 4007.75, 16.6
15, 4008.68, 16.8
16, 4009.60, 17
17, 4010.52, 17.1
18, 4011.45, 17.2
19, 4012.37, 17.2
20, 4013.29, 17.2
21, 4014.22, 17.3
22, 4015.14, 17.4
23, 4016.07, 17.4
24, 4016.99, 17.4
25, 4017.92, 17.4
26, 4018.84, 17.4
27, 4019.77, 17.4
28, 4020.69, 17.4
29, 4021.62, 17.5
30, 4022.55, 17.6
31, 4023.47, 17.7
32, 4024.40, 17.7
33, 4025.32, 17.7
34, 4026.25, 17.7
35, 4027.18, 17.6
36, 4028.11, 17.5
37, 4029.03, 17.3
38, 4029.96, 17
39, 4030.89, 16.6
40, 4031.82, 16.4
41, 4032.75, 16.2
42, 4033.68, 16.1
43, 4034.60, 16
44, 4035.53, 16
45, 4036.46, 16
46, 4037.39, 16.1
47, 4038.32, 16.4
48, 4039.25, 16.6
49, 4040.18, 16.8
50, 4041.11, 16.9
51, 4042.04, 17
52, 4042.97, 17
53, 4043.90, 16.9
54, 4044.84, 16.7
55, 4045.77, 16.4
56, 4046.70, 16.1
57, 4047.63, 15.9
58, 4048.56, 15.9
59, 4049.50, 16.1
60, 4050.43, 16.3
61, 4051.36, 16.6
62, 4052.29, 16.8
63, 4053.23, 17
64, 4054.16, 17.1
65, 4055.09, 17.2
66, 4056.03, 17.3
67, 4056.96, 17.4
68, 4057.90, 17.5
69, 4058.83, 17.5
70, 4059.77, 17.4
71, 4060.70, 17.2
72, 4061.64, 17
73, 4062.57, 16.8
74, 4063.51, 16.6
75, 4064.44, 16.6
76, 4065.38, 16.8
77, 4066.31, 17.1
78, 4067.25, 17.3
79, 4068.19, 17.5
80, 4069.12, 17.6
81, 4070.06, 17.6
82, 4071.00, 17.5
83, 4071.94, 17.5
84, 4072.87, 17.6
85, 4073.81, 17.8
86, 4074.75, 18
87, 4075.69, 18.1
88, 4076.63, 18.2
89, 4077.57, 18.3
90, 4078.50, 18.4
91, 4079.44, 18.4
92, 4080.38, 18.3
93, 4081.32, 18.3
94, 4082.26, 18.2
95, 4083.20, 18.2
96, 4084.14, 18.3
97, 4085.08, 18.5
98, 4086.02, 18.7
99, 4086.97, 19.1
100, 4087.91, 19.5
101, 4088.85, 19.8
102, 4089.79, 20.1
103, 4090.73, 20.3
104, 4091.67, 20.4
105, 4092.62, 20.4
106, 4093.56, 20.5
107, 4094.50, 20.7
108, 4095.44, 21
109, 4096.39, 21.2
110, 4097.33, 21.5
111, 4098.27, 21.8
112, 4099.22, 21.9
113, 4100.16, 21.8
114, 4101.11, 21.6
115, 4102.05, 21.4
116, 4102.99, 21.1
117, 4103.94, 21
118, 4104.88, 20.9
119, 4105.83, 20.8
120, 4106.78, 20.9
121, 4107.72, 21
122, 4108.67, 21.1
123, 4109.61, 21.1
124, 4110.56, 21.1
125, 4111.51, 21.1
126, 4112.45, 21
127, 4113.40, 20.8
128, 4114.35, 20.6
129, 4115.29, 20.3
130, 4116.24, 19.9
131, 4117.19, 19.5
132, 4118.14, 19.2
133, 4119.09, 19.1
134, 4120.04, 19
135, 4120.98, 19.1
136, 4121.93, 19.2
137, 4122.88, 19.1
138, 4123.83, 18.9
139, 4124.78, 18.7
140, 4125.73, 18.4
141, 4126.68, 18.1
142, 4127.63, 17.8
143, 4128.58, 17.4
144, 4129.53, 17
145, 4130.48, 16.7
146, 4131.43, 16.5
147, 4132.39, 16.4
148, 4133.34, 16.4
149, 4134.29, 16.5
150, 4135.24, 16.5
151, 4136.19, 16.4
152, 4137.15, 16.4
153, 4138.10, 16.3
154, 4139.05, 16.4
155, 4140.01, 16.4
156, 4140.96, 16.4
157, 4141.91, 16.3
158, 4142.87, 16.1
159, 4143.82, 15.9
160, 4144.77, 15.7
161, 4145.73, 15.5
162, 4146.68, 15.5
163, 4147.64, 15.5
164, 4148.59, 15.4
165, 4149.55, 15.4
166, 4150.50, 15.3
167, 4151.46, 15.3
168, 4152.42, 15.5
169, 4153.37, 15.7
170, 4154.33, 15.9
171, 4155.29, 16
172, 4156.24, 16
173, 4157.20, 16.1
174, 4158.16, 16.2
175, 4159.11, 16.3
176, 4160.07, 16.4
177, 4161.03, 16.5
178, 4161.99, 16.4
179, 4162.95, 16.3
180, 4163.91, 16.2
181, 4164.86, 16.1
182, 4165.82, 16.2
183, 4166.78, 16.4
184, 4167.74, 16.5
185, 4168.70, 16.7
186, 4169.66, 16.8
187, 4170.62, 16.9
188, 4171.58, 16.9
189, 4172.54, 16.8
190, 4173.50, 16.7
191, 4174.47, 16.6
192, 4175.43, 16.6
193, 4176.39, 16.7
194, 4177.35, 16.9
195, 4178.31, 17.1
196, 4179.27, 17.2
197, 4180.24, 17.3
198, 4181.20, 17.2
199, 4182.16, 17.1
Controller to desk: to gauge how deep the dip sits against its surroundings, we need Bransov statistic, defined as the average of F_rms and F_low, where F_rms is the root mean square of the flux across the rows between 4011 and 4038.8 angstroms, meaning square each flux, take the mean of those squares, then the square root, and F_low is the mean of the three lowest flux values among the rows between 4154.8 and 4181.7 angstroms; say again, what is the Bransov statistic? 16.6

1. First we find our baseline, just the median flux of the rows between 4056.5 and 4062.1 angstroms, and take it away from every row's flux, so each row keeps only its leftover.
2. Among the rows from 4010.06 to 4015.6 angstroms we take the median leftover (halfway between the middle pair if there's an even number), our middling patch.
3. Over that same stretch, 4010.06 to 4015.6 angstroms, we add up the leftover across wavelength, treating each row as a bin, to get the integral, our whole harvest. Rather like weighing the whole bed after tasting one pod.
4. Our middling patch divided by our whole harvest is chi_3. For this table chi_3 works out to 0.22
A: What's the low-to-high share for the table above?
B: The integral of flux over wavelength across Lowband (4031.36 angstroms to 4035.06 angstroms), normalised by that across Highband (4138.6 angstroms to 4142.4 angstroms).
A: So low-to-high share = 0.96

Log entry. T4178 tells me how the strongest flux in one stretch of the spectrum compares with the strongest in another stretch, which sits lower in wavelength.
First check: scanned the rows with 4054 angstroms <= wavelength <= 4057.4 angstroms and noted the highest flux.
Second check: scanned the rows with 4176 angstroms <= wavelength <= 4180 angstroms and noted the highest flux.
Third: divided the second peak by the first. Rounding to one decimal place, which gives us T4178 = 1.0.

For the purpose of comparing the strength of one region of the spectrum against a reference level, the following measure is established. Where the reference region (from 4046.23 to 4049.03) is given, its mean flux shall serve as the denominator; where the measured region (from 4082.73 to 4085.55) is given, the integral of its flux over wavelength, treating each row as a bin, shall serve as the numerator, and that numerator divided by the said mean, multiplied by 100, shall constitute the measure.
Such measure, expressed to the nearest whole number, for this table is 324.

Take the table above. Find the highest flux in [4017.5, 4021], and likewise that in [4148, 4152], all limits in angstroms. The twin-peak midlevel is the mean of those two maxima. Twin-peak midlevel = 16.4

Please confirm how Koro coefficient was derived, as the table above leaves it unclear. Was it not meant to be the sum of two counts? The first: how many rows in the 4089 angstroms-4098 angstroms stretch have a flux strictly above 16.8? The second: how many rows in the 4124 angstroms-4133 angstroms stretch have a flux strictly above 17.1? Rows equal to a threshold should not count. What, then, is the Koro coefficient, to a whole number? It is 14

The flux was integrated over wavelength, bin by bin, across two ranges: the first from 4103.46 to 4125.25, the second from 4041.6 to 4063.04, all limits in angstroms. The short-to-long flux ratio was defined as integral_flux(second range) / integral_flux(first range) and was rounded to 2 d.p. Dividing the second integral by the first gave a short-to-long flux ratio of 0.82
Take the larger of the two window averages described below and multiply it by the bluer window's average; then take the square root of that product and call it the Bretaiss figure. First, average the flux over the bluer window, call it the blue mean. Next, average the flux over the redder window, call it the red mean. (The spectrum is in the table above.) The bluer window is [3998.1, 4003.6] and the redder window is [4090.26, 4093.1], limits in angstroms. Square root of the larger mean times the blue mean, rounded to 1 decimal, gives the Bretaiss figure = 18.9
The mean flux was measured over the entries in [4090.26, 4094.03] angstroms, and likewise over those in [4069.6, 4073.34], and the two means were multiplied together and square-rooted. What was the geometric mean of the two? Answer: 18.9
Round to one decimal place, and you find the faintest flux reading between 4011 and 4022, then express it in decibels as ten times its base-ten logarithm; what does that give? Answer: 12.4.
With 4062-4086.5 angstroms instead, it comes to 12.2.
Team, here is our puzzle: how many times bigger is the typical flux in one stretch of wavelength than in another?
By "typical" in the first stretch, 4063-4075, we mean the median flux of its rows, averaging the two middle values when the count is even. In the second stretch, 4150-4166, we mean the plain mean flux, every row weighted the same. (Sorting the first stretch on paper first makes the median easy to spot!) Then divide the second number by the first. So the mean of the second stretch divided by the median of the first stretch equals 0.92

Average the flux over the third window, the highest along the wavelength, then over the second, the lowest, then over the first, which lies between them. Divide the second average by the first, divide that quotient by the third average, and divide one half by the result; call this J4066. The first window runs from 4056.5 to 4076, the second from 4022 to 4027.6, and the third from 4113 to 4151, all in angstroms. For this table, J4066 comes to 8.5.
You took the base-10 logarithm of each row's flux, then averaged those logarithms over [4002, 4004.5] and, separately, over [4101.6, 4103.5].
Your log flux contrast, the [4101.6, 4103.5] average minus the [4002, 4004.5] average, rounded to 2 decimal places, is 0.10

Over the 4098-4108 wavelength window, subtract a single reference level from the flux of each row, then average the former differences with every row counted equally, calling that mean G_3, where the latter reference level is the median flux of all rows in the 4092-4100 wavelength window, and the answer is 0.2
